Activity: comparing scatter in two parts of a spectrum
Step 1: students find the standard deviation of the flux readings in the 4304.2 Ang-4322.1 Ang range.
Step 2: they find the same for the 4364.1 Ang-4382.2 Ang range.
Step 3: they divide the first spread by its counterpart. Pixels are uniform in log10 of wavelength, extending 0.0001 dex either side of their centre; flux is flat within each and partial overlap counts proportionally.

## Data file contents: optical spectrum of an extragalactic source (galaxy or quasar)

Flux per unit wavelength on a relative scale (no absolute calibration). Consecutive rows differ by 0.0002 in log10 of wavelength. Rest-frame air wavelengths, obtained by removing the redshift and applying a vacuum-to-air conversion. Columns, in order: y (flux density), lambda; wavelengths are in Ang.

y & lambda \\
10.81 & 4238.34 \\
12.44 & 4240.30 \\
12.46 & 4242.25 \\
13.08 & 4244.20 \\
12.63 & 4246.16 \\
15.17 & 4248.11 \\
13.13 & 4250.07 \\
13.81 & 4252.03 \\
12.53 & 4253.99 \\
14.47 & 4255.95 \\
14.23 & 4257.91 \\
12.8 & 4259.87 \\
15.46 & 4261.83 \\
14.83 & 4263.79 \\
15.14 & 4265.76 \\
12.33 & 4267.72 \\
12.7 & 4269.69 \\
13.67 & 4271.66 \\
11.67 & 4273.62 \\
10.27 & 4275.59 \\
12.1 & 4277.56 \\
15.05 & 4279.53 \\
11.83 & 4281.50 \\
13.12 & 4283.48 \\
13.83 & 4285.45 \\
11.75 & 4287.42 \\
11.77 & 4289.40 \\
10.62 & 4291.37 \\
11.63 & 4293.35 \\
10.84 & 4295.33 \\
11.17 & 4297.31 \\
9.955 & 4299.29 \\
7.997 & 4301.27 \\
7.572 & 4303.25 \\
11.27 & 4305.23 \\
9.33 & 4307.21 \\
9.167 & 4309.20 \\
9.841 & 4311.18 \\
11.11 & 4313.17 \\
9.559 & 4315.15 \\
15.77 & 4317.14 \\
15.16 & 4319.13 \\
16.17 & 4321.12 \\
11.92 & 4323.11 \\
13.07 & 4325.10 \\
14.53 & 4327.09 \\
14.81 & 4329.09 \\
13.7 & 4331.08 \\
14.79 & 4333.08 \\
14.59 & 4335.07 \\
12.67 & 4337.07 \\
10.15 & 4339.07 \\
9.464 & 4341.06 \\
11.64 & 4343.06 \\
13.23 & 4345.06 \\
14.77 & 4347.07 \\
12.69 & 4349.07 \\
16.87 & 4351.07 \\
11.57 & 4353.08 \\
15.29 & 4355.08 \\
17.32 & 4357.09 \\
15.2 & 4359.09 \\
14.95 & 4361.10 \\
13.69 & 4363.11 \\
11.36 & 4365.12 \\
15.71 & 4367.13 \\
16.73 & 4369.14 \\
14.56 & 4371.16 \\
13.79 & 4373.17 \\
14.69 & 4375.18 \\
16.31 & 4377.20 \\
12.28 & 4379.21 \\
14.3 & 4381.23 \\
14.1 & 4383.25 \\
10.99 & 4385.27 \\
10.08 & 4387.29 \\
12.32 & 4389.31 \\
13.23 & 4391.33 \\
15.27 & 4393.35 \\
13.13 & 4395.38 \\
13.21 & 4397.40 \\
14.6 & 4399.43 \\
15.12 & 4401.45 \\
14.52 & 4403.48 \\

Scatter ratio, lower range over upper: 1.7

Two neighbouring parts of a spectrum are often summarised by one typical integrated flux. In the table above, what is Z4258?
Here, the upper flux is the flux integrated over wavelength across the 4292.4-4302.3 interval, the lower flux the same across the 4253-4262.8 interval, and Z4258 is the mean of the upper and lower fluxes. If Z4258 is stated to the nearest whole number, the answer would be 119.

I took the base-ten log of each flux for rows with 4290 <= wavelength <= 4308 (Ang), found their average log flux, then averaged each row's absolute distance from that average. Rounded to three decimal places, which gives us 0.053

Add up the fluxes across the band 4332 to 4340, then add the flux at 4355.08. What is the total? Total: 67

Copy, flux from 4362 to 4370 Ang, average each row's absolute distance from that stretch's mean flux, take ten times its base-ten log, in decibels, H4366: 2.7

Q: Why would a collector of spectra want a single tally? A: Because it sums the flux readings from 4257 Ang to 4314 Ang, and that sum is 343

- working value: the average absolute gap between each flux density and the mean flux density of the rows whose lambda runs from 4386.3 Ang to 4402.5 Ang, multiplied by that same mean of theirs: 16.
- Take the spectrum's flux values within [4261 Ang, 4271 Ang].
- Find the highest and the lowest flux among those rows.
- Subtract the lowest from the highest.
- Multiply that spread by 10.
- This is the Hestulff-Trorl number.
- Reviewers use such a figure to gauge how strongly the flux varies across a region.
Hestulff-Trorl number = 31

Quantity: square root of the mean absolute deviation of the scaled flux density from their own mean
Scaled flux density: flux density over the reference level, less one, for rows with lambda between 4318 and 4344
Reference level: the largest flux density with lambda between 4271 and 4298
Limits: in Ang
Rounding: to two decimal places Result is 0.33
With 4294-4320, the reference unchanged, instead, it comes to 0.34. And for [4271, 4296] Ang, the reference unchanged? 0.27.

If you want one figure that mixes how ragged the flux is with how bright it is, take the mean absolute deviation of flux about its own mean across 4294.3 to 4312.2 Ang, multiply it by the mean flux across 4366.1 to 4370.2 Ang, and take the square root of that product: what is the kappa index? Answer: 4.1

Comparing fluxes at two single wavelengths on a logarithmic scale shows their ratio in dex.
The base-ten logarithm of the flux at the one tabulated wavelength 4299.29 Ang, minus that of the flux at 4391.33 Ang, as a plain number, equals -0.12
